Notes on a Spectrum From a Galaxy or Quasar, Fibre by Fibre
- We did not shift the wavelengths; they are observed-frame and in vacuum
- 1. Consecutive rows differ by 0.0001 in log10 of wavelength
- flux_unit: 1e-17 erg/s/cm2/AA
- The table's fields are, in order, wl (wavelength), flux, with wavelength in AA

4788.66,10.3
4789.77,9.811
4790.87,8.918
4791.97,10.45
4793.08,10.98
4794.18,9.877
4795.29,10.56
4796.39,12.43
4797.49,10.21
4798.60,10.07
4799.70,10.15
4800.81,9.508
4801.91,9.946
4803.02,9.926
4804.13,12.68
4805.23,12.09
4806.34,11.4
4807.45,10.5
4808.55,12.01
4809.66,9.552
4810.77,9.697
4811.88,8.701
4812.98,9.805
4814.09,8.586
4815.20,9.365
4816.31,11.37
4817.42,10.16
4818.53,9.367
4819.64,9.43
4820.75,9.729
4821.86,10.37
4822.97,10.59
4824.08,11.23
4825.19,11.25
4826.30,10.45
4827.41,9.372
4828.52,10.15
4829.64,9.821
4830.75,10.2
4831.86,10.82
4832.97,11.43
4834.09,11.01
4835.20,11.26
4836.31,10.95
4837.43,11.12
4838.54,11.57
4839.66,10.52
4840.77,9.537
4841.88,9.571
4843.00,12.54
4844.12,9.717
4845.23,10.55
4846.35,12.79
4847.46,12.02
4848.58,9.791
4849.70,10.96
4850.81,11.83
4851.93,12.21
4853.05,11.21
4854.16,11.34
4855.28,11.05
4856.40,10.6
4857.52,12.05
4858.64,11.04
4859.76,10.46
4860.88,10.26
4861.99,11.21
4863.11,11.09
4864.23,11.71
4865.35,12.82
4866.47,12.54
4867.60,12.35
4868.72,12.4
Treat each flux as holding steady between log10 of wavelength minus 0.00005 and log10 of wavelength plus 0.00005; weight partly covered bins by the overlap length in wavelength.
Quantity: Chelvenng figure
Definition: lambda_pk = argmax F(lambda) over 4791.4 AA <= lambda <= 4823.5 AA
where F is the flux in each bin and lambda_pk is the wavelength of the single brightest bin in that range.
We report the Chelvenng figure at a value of 4804.13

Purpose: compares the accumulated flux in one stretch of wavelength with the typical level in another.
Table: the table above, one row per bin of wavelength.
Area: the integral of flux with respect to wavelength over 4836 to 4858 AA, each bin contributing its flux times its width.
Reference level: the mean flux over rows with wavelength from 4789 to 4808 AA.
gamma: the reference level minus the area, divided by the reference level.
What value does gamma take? -22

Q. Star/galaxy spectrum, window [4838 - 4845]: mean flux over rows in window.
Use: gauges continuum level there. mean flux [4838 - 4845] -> 10.6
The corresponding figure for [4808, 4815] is 9.7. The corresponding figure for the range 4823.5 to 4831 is 10.4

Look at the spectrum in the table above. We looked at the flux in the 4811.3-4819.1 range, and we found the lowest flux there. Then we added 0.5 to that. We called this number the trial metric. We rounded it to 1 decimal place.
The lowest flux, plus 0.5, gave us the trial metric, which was 9.1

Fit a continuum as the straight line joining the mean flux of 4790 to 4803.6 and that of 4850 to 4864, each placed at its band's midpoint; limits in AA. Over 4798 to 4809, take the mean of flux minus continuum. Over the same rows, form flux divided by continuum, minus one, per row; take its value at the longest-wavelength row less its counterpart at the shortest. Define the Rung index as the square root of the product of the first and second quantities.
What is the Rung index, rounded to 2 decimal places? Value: 0.28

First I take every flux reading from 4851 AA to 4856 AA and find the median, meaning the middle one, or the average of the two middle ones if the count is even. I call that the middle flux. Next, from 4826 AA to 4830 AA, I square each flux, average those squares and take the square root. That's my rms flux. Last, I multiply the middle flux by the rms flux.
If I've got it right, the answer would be 112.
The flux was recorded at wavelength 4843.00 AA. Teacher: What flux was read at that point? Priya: 12.54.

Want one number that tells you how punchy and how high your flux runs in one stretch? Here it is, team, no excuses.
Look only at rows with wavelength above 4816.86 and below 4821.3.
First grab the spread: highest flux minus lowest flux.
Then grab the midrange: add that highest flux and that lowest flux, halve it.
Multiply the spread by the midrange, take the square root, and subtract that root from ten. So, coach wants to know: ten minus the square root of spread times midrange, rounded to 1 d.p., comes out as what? 7.2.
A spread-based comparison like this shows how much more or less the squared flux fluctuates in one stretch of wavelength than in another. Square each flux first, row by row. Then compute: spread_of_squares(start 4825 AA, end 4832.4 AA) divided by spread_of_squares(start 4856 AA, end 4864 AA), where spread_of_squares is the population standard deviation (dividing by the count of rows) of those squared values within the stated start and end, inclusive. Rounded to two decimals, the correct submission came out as 0.96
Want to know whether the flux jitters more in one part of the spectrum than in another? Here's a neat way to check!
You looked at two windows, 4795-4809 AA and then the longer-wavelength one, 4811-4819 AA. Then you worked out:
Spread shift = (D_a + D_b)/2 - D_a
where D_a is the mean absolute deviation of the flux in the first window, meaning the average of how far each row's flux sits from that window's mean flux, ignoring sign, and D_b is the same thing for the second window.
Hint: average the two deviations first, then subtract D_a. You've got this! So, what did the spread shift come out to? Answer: -0.12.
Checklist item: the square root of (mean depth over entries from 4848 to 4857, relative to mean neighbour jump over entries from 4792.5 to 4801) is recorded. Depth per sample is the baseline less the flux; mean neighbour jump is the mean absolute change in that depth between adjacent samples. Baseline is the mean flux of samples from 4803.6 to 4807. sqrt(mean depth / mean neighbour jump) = 1.0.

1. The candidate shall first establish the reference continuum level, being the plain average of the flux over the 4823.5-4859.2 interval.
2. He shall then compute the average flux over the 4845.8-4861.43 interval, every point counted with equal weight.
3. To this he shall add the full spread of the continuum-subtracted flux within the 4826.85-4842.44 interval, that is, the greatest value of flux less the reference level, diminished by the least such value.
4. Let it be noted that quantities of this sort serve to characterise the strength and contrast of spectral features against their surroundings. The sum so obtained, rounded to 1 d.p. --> 13.5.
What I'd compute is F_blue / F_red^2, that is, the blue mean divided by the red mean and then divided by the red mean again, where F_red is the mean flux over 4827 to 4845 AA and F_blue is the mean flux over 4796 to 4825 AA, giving 0.092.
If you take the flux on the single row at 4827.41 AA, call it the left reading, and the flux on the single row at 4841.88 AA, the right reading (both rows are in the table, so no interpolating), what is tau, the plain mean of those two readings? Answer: 9.5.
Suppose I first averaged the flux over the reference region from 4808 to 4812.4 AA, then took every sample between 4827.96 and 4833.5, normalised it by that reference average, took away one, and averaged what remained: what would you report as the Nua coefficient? 0.05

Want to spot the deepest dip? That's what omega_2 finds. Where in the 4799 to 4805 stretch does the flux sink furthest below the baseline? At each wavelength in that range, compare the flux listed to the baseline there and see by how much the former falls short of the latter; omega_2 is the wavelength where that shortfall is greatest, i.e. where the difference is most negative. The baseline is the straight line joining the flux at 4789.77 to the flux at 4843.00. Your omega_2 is 4800.81 AA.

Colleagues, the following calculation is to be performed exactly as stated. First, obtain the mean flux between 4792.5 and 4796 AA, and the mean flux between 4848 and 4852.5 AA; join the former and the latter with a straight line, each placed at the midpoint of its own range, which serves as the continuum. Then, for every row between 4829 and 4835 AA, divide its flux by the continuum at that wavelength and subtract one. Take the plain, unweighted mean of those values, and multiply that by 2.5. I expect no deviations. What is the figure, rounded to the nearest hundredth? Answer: -0.07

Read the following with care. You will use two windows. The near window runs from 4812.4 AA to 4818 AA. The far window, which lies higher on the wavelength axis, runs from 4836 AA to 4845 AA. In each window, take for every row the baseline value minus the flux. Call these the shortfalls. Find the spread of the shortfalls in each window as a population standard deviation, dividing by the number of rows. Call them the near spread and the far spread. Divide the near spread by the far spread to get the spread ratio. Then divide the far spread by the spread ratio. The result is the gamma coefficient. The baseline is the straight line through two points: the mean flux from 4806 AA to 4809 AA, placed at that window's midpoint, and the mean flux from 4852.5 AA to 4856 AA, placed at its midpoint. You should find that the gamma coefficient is 1.1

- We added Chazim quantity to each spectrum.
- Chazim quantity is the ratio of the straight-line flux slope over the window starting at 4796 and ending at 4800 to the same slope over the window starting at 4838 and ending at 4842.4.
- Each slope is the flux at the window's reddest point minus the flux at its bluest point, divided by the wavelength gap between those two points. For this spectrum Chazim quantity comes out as 1.2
